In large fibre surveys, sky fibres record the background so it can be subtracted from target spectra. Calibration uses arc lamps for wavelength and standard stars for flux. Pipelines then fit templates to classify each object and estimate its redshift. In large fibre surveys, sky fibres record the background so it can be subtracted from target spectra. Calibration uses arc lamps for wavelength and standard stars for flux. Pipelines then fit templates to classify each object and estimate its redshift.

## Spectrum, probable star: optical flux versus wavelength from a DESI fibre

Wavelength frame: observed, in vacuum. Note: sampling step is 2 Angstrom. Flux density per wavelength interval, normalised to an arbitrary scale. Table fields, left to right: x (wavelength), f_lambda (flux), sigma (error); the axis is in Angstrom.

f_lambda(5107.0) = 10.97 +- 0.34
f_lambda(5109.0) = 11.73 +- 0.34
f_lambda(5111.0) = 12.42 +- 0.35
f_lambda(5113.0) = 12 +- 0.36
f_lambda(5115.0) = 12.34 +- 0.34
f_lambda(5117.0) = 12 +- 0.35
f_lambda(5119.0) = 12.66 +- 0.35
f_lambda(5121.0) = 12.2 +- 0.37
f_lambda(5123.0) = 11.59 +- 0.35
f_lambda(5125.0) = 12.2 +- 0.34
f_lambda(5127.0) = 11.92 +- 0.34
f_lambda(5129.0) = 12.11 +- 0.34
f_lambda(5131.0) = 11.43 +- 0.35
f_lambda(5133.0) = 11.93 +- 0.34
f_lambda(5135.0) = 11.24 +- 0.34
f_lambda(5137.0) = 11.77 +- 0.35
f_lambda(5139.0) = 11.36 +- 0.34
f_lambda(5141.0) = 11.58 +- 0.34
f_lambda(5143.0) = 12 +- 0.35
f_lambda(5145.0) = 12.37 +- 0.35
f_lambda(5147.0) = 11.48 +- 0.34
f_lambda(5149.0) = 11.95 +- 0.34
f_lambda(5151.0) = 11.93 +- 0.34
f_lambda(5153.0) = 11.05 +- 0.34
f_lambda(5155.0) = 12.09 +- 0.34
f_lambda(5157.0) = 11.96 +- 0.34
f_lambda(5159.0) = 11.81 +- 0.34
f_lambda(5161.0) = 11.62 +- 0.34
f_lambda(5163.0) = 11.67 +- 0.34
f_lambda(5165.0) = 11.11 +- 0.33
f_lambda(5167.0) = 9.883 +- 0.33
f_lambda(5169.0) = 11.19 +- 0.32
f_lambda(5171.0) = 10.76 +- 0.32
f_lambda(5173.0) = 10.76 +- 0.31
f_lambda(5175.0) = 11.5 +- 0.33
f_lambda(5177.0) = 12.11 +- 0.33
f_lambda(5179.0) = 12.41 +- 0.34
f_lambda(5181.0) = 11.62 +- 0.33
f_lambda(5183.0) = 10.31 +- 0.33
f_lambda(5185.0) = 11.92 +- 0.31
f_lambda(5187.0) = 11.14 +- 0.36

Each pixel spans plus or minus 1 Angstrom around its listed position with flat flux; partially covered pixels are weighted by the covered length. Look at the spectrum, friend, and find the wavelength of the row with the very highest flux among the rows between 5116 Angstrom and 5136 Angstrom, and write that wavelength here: 5119.0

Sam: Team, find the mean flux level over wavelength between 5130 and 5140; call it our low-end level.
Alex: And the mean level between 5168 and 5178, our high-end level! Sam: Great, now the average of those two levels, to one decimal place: 11.4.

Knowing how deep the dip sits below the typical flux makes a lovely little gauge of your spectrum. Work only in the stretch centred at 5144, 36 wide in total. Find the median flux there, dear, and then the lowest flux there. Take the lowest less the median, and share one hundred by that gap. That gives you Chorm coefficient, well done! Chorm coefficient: -123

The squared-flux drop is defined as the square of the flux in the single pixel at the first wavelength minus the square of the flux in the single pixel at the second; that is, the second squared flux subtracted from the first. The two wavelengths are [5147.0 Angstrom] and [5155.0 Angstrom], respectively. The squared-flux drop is -14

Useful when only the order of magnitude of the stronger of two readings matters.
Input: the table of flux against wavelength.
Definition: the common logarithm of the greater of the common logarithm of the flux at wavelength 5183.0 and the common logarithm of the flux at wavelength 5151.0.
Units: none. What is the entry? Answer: 0.0321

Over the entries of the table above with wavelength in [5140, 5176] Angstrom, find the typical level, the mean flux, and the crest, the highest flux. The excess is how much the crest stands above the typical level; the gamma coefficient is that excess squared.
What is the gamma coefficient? 0.78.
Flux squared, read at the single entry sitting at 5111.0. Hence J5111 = 154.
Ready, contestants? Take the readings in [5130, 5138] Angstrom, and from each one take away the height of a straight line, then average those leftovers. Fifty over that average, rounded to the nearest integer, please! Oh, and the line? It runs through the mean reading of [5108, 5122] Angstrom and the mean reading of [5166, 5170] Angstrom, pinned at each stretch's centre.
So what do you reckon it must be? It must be -7612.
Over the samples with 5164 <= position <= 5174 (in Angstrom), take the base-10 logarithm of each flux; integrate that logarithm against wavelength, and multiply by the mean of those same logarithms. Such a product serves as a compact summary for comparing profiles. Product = 10.62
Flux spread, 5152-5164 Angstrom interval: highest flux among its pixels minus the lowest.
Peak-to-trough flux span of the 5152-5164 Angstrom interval 1.04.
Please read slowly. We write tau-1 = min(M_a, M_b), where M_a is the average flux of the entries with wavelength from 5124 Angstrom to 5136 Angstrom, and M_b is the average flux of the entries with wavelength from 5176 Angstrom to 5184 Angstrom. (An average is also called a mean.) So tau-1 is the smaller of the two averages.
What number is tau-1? 11.6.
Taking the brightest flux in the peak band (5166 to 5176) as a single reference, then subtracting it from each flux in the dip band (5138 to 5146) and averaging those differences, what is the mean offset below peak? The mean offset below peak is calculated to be 0.33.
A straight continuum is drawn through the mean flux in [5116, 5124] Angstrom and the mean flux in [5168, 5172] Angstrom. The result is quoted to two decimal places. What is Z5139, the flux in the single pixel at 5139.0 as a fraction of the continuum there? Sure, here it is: 0.97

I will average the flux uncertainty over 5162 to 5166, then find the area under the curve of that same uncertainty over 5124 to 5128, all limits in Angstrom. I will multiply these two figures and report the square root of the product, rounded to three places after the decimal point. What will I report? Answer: 0.675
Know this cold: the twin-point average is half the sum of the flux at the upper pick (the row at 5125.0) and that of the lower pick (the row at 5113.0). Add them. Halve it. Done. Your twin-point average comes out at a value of 12.1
